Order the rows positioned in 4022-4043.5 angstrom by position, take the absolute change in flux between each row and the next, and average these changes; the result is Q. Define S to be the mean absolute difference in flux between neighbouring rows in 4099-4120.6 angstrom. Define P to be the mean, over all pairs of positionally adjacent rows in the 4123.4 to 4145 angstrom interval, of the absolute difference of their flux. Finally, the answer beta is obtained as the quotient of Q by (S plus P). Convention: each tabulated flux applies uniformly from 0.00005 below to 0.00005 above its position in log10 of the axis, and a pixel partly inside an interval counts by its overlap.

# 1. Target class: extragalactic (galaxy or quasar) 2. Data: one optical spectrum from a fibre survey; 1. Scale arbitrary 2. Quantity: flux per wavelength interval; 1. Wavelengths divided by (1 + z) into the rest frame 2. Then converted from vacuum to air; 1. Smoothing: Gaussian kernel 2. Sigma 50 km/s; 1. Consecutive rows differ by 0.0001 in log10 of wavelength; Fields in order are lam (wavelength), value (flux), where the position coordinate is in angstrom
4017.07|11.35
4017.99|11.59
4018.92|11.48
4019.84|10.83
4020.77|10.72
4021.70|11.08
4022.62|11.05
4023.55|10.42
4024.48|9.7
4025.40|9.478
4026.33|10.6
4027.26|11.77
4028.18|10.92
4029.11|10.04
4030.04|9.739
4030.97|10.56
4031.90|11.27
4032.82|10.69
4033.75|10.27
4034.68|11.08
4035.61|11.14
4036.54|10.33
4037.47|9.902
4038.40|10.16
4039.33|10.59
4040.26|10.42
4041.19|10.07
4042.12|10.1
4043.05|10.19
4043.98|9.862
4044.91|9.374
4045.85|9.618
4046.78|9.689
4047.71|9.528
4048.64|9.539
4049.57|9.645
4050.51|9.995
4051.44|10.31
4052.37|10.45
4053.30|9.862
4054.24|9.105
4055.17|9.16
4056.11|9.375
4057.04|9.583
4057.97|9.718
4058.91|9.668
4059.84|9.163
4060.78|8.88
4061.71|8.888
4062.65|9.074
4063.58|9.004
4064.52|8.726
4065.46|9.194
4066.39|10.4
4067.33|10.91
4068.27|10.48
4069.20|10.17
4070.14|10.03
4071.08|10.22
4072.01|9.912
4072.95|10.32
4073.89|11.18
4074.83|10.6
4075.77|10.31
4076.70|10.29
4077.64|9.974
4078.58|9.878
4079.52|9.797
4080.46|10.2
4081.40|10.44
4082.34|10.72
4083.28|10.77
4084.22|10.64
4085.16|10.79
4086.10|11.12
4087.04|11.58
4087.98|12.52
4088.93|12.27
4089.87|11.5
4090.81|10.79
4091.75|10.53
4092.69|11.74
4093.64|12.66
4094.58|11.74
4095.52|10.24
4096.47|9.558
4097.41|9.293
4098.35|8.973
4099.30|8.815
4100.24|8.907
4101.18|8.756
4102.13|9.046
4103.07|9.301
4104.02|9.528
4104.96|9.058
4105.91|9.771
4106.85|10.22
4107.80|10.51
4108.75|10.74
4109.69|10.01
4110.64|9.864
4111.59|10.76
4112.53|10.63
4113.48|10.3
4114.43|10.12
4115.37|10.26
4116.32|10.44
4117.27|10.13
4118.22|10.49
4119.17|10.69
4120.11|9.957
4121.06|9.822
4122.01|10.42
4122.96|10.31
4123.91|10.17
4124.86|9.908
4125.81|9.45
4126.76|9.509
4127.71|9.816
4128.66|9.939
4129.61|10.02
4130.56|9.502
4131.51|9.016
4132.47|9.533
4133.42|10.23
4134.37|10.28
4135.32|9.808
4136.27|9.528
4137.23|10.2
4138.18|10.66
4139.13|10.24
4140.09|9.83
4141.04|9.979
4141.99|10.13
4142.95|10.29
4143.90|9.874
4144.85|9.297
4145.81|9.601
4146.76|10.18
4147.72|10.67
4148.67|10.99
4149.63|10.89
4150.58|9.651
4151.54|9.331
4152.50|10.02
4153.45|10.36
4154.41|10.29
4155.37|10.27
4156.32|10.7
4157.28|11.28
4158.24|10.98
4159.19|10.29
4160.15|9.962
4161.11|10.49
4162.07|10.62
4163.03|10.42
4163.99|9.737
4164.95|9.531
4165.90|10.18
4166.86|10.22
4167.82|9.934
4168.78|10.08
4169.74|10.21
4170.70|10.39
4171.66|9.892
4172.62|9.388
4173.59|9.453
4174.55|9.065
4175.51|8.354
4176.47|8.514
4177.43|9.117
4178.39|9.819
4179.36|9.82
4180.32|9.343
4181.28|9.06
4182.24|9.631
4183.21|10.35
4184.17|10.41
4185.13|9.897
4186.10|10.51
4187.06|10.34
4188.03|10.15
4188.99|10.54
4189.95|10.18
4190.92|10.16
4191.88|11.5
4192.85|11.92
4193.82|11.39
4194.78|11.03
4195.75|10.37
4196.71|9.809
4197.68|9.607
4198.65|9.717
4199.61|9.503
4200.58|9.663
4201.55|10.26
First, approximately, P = 0.35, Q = 0.54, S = 0.341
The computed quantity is 0.78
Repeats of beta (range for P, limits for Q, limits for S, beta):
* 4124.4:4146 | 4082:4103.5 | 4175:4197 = 0.62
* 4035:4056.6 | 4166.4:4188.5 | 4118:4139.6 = 0.56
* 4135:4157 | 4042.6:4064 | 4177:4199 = 0.30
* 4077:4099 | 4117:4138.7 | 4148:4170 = 0.40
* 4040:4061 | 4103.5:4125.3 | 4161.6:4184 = 0.57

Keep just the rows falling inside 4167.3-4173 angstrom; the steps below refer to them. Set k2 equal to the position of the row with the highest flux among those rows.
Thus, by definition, 4170.70 angstrom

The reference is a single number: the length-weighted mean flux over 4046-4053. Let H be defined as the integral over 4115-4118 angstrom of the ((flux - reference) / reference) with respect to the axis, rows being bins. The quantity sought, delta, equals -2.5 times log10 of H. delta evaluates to 2.3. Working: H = 0.13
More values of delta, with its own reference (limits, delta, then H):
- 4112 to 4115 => 2.1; 0.14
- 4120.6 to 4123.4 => 2.7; 0.09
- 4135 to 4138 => 4.6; 0.01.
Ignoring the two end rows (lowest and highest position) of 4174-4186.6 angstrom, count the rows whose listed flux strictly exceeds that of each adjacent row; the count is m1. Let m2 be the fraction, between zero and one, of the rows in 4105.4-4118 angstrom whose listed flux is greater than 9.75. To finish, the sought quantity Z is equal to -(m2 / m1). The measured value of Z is -0.50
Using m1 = 2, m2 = 1.00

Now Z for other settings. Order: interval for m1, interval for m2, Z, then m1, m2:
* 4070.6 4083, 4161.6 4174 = -0.69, 1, 0.69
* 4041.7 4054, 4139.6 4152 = -0.23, 3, 0.69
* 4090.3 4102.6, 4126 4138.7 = -0.31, 2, 0.62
